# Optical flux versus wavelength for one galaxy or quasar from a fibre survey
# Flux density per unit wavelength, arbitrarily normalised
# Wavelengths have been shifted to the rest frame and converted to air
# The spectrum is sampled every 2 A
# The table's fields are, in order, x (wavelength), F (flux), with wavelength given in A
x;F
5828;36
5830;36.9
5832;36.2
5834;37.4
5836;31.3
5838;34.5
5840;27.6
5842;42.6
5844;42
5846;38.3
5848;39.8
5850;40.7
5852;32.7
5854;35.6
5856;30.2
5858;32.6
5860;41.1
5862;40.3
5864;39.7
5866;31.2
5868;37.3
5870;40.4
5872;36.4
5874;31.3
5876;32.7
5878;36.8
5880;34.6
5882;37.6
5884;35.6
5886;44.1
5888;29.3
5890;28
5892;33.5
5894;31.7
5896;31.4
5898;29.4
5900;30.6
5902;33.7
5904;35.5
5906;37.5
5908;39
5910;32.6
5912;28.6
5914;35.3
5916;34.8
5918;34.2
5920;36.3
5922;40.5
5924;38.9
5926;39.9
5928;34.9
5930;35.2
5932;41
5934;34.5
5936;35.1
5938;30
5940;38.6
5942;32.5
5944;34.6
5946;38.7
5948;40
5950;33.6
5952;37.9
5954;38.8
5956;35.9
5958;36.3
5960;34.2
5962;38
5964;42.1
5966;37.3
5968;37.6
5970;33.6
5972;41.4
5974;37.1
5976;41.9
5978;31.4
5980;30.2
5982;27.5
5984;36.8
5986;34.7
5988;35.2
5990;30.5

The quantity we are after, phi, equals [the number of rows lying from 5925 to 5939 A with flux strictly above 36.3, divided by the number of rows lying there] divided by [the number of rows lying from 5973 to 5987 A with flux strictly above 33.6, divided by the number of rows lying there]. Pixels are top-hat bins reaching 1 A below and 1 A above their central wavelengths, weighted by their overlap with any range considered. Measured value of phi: 0.50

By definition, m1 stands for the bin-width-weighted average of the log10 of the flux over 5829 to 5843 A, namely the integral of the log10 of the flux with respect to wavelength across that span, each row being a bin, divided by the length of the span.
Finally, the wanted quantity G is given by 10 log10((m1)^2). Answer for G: 3.77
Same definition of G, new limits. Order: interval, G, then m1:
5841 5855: 4.01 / 1.59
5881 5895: 3.69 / 1.53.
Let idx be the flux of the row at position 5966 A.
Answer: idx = 37.3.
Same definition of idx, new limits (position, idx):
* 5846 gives 38.3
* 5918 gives 34.2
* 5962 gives 38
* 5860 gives 41.1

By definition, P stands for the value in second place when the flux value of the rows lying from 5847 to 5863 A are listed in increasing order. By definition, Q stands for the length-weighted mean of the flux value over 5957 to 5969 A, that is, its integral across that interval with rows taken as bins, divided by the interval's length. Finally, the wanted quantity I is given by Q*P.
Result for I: 1225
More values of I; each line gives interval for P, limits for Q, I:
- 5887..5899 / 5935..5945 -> 1001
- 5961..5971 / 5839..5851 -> 1436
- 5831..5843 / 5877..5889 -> 1137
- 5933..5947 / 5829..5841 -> 1104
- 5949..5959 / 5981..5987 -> 1185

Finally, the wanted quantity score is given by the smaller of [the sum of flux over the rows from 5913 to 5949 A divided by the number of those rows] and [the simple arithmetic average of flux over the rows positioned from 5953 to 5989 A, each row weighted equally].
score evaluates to 36.1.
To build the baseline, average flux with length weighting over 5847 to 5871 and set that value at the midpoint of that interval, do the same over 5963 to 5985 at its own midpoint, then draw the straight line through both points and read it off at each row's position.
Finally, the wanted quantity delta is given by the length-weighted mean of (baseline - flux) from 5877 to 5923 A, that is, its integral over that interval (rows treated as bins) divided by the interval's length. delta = 2.2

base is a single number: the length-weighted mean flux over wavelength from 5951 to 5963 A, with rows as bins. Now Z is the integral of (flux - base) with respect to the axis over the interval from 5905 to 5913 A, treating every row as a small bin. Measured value -19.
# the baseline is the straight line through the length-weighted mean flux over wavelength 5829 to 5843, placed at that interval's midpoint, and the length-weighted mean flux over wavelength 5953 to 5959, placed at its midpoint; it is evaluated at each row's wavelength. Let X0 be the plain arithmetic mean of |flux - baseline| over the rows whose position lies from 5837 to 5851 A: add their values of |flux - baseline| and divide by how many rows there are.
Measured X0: 5.0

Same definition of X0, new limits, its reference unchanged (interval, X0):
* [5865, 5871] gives 3.6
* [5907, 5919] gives 3.2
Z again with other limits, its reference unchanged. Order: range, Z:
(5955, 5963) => -6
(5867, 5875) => -4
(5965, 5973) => 5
